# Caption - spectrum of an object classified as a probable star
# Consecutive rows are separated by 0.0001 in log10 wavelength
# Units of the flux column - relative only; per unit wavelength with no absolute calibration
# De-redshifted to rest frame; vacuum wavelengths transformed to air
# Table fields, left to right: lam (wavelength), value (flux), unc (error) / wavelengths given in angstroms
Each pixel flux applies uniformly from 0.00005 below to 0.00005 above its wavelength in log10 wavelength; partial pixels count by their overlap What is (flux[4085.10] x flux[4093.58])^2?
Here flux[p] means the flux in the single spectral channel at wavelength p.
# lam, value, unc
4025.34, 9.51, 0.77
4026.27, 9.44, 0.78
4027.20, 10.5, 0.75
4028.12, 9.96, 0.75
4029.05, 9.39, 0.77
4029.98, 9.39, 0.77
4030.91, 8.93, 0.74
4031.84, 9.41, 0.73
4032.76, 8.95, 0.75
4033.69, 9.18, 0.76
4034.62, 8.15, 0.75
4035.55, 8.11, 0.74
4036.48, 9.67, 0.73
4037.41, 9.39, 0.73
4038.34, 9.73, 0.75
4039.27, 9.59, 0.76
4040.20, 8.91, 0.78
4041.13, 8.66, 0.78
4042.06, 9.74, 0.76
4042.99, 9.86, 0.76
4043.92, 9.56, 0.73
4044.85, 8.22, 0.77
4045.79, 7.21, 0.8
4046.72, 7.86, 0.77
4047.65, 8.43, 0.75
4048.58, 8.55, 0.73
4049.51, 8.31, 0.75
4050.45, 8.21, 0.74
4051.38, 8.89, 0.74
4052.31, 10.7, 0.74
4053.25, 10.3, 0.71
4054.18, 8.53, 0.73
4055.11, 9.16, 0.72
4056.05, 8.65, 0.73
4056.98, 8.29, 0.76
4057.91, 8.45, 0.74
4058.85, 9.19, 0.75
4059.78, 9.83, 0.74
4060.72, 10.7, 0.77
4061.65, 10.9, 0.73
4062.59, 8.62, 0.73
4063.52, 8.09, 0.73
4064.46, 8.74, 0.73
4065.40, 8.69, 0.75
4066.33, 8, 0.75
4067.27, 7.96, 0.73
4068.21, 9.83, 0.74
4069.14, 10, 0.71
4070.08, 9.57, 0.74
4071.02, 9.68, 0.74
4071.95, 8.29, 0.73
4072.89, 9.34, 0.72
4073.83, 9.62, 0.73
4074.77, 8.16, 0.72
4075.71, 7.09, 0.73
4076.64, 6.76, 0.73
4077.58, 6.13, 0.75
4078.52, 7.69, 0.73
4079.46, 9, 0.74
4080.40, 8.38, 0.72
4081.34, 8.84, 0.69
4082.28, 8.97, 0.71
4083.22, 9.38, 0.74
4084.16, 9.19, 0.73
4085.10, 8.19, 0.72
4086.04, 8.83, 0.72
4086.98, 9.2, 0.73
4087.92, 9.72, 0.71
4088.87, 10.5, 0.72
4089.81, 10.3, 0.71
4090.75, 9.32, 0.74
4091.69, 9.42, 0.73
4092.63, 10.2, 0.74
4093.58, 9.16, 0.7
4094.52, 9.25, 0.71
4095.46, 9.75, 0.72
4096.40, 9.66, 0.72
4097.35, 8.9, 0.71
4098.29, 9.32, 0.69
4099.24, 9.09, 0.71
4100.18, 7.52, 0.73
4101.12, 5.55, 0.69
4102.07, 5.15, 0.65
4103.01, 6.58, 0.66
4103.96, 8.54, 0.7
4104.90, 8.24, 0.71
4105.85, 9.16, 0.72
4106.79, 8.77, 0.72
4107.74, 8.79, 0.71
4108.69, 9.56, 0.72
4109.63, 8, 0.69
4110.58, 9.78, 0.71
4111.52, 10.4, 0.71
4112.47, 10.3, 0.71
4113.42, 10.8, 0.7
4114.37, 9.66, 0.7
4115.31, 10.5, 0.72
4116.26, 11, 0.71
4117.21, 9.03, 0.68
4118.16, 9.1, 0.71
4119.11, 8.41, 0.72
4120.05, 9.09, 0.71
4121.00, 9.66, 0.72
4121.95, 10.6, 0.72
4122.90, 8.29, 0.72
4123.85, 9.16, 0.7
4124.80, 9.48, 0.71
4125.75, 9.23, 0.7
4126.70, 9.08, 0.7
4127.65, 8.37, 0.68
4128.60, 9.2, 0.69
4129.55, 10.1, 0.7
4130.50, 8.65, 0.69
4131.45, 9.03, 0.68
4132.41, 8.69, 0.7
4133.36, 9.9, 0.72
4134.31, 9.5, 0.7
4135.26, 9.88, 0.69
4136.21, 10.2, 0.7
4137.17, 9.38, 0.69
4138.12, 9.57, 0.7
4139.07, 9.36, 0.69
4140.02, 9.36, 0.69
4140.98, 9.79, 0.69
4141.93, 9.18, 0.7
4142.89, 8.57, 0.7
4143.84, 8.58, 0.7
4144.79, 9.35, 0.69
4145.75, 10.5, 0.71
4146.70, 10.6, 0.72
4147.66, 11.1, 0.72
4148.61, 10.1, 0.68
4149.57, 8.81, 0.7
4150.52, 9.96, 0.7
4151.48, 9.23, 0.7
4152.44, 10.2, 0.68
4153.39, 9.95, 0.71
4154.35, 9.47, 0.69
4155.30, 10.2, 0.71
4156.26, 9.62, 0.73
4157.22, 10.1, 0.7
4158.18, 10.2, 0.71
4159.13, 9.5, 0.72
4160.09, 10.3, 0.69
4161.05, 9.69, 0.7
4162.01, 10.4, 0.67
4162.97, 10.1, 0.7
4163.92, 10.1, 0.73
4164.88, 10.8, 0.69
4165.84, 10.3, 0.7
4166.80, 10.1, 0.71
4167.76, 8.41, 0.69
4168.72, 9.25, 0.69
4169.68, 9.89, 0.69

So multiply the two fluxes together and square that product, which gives 5628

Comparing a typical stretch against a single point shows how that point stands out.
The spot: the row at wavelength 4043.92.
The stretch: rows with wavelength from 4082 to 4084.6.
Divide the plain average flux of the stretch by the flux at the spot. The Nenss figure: 0.96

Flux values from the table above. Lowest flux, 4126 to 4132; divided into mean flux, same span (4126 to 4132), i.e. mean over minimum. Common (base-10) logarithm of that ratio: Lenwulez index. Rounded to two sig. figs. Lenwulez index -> 0.035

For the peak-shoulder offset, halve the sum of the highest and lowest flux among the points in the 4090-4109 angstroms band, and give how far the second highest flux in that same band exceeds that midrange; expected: 2.1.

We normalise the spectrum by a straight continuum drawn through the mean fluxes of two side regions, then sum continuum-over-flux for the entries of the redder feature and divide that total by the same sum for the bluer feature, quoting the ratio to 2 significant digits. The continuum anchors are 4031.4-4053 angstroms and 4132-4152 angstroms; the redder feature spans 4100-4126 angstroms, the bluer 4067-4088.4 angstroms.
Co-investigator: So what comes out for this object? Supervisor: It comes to 1.2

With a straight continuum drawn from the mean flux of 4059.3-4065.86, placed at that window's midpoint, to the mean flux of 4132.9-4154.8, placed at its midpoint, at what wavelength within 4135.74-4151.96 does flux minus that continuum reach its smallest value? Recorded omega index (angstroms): 4142.89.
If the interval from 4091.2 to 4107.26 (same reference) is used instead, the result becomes 4102.07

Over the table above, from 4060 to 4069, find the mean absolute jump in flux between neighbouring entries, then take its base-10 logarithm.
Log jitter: -0.10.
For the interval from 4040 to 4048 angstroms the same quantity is -0.18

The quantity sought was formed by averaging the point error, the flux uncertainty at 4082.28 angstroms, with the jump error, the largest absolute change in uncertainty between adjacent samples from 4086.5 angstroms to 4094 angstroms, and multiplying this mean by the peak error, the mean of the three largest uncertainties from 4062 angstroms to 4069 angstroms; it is 0.2800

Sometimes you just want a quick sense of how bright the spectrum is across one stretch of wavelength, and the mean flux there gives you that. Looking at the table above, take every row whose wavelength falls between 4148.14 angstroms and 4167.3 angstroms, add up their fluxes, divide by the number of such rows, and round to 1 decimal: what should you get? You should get 10.0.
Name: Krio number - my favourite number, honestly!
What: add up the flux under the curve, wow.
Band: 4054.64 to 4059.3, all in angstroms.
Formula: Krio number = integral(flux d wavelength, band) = 41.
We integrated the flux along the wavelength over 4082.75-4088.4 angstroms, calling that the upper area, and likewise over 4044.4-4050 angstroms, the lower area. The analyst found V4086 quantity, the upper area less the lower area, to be 6.0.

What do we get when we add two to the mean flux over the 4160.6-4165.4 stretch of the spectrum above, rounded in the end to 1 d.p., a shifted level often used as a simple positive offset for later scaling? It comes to 12.2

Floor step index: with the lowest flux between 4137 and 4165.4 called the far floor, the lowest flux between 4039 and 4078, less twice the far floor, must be -11.0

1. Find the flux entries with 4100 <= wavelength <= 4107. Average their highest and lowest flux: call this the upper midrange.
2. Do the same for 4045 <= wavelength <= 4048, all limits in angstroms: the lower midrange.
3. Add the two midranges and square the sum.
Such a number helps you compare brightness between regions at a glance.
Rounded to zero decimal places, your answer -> 224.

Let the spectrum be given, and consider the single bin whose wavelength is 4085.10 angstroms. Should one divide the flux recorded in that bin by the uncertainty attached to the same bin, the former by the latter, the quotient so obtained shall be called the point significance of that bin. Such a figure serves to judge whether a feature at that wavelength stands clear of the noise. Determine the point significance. 11.4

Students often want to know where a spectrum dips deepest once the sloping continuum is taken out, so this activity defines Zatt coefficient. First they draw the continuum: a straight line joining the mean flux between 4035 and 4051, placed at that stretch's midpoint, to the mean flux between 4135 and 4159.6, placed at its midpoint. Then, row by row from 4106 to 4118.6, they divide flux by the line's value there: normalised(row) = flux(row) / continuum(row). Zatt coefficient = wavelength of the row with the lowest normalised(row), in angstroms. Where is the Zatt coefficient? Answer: 4109.63 angstroms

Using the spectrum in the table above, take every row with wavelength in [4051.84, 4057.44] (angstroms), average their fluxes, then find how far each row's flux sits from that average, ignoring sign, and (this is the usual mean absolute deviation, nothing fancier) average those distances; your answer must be 0.82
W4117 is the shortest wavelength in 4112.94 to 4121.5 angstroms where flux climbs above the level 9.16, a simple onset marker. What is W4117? 4113.42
